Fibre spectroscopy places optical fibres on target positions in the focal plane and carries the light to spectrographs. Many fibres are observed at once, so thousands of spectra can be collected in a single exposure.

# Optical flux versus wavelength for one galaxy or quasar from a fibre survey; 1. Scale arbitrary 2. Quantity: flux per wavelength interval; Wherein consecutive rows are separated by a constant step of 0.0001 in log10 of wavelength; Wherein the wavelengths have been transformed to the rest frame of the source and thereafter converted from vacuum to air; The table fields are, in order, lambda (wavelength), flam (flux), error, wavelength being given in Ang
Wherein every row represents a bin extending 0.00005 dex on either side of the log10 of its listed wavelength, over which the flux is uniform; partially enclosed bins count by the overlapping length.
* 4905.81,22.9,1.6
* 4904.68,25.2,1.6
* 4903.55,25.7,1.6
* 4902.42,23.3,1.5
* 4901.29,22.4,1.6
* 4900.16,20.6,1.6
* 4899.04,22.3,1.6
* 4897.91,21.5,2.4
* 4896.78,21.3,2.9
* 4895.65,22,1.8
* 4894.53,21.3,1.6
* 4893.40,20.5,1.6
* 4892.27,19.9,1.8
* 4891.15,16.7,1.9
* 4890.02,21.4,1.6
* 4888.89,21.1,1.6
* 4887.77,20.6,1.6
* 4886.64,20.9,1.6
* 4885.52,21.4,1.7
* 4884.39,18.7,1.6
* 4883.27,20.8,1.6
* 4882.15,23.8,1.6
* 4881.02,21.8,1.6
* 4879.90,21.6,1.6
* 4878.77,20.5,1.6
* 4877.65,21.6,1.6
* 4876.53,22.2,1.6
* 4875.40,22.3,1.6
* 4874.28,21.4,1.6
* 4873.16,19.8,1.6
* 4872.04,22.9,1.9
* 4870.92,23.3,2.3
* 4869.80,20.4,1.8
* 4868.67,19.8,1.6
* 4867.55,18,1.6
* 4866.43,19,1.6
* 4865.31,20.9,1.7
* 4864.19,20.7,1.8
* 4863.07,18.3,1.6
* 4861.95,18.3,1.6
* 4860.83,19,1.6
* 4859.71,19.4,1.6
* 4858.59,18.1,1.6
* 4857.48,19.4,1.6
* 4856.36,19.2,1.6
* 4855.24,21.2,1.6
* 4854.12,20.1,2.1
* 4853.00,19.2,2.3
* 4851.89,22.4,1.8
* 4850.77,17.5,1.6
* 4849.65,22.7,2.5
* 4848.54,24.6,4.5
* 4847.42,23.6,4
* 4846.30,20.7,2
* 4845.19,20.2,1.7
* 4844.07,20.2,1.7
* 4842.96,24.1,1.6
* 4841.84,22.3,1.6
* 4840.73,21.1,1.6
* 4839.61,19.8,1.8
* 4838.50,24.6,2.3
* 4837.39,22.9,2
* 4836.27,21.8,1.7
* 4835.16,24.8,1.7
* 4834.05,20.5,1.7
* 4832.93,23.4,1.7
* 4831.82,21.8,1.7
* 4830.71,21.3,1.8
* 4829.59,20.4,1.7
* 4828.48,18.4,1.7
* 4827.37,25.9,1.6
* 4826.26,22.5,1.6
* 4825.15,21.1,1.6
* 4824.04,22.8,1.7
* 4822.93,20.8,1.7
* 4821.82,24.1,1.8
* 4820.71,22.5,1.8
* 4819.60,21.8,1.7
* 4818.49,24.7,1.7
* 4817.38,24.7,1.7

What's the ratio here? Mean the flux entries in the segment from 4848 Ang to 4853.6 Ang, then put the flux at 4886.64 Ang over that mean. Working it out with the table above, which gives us 0.98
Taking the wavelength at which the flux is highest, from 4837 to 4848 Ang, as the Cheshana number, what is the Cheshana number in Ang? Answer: 4838.50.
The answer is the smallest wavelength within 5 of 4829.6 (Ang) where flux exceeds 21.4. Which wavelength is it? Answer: 4826.26 Ang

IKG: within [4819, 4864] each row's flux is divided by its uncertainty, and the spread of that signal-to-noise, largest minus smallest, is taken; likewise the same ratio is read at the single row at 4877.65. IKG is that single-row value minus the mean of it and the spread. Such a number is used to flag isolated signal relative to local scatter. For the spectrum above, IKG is 1.4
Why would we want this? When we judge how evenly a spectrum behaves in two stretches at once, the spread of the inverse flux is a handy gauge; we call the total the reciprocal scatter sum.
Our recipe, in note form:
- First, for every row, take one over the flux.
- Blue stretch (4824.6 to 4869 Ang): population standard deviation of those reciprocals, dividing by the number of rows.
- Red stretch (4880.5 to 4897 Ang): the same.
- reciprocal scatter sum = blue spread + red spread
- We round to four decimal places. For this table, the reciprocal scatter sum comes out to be 0.0086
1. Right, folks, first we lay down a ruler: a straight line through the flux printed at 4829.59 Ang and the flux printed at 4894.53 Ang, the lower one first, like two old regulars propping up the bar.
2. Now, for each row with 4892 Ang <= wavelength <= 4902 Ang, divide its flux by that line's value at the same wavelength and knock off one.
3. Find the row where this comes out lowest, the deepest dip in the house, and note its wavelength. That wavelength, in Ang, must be 4892.27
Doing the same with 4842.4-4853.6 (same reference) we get 4850.77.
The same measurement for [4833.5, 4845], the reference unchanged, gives 4839.61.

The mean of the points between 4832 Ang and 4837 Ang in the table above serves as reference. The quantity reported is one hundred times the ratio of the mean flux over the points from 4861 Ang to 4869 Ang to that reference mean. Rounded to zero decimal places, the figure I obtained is 85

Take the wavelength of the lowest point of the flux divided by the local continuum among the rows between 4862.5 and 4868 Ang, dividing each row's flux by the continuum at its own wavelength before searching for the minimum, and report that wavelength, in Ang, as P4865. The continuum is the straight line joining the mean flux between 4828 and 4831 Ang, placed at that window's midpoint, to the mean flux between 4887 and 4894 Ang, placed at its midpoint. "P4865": 4867.55 Ang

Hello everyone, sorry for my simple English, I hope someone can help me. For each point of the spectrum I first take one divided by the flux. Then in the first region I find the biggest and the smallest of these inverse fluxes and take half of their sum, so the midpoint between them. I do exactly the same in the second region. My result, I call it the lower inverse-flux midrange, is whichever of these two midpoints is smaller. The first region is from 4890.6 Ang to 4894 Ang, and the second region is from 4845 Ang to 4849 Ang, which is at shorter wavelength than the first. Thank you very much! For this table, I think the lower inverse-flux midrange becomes 0.0451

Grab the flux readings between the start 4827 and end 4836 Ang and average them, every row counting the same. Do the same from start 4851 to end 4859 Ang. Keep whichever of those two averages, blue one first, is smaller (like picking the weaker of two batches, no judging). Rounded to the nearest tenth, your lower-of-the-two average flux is 19.9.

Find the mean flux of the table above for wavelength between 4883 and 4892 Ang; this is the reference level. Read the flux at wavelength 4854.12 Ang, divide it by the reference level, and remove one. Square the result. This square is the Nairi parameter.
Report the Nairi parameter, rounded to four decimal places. 0.0000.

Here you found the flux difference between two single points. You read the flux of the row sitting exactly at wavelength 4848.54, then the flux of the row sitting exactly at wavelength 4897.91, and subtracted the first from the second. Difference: -3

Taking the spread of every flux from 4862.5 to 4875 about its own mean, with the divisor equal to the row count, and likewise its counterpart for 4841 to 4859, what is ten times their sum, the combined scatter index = 37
